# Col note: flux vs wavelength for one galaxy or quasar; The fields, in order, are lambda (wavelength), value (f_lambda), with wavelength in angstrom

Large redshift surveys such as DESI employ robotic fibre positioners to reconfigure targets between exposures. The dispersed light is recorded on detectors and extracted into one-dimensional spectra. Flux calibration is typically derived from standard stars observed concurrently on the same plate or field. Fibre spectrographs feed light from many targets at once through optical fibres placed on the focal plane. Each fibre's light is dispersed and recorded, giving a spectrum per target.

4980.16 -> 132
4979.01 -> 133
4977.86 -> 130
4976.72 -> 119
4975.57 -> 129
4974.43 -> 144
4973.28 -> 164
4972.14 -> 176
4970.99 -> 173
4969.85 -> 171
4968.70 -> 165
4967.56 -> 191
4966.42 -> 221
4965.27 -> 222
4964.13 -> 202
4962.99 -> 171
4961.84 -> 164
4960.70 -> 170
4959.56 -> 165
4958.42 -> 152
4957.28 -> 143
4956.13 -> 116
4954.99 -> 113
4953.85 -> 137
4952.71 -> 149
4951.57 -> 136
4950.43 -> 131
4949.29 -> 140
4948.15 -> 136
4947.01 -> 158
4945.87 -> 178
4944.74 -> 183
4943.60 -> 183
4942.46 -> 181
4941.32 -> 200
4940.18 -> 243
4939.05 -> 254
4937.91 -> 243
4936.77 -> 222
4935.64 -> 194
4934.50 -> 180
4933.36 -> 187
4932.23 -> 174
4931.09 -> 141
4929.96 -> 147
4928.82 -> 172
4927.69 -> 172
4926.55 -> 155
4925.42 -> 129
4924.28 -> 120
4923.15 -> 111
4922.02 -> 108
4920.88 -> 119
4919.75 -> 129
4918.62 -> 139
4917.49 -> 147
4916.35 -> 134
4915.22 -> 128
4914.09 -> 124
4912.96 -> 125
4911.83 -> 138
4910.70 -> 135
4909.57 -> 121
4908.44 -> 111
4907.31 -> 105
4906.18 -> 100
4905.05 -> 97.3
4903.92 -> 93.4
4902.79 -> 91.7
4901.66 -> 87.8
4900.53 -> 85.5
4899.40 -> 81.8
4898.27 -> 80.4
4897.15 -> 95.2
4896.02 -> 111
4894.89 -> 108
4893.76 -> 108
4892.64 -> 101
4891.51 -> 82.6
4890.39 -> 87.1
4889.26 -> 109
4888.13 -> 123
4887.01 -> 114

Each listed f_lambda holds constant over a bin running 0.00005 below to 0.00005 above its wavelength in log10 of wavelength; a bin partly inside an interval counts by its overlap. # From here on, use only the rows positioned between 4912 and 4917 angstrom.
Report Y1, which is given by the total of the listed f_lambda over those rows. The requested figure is 511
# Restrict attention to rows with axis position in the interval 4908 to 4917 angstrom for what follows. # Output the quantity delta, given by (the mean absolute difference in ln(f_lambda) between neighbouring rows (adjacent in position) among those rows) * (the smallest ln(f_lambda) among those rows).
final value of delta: 0.27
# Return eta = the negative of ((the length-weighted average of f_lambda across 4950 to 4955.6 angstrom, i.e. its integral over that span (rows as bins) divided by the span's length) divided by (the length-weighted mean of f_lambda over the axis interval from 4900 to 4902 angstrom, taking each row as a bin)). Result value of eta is -1.54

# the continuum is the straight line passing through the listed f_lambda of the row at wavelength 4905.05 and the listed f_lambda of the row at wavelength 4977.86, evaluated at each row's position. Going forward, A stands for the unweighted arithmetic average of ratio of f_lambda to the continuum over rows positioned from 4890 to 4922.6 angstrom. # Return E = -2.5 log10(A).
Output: -0.1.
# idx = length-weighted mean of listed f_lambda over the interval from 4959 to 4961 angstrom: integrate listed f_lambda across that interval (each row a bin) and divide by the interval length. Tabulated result 167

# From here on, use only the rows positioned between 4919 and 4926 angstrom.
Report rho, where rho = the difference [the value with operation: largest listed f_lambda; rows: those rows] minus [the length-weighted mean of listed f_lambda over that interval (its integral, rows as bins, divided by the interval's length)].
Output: 9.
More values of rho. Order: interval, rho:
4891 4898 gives 11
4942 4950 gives 18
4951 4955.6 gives 15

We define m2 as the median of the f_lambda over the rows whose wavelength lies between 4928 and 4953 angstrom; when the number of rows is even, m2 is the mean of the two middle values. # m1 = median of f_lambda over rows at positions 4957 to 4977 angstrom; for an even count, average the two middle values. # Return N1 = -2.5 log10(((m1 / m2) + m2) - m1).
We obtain -2.7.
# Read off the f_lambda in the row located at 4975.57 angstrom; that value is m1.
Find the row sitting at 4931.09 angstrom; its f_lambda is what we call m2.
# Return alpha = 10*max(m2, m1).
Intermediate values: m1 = 129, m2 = 141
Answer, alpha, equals 1410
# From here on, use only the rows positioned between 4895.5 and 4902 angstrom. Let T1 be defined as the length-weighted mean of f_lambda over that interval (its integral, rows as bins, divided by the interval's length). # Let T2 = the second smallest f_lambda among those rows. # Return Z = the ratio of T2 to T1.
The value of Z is 0.91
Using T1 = 90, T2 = 81.8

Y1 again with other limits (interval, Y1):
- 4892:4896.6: 428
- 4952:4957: 515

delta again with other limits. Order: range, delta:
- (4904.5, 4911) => 0.30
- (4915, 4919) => 0.31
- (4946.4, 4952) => 0.34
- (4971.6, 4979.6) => 0.40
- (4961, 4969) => 0.51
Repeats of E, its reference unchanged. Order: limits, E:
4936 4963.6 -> -0.4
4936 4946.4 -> -0.7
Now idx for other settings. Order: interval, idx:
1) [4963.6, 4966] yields 212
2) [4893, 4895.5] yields 108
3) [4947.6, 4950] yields 138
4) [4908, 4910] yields 116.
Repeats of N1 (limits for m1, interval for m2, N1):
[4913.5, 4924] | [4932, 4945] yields -4.5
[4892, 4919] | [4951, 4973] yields -4.4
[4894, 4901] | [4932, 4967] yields -4.8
